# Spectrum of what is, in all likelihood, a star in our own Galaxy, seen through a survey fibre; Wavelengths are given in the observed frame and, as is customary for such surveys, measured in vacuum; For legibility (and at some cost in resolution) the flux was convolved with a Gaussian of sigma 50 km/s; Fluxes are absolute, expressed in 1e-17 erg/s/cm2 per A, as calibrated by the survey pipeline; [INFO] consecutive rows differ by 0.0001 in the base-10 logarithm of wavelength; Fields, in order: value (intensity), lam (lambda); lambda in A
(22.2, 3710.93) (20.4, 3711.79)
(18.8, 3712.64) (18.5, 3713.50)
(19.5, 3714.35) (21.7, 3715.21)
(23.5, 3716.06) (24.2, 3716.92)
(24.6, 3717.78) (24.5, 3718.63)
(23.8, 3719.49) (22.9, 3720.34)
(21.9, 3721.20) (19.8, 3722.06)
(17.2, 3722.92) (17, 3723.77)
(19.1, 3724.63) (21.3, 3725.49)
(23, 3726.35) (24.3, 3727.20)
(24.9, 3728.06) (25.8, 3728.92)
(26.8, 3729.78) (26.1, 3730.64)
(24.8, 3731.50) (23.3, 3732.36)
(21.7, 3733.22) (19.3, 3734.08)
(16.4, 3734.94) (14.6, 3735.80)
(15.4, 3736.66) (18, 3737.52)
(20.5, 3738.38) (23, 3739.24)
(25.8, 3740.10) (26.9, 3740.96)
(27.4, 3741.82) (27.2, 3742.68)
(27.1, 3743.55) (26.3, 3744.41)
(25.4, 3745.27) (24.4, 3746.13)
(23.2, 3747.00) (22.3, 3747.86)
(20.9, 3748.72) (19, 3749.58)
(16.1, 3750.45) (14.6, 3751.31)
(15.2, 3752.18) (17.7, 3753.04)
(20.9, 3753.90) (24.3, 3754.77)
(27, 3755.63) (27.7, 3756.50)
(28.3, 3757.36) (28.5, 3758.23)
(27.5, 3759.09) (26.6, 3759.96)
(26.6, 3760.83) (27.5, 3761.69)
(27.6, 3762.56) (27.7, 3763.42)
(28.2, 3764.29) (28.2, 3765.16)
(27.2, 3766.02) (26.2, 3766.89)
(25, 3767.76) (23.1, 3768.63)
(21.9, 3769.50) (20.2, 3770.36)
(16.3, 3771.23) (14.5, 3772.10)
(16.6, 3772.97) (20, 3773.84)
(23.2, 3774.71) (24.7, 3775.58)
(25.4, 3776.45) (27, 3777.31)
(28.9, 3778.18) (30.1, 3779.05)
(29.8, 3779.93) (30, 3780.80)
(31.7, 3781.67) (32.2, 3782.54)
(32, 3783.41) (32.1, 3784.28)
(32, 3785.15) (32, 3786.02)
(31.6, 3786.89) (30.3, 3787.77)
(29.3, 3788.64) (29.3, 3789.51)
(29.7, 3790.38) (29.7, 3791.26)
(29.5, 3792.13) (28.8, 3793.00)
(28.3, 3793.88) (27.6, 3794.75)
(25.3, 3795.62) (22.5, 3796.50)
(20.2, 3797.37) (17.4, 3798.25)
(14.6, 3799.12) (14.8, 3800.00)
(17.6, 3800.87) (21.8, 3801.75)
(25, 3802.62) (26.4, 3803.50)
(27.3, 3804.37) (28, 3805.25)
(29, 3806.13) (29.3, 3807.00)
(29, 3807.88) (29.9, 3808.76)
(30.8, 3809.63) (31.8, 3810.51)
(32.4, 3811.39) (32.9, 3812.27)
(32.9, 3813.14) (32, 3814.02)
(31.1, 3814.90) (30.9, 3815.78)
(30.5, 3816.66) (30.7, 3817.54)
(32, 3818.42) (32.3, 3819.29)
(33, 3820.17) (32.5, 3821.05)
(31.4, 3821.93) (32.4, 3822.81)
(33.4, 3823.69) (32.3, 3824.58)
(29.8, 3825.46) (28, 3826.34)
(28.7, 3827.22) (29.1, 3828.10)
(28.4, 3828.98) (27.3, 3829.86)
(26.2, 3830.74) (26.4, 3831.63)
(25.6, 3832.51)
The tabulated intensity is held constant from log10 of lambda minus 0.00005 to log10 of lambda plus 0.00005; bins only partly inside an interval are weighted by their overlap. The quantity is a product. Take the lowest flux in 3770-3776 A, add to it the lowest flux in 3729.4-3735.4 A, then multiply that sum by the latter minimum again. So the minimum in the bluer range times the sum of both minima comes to 507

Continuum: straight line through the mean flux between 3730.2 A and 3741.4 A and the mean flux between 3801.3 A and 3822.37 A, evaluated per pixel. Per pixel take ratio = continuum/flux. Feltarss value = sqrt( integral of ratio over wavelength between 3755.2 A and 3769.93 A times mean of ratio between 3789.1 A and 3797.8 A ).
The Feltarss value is 3.8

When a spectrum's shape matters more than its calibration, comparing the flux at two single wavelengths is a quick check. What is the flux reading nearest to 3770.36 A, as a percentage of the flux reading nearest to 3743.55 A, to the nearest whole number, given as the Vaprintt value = 75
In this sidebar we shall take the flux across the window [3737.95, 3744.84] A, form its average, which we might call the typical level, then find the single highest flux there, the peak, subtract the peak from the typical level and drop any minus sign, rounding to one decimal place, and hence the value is 1.9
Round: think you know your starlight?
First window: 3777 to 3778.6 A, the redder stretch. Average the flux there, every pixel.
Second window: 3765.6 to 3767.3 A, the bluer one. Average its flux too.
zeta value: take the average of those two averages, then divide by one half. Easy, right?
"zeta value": 55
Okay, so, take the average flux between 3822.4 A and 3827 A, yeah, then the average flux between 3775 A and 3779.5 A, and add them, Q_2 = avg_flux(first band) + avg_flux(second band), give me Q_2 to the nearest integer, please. 58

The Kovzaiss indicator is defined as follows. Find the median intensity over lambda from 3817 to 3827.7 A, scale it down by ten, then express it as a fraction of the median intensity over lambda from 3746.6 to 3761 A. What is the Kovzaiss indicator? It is 0.139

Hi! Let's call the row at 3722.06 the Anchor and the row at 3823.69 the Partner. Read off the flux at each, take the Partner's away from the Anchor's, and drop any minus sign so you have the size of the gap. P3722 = 14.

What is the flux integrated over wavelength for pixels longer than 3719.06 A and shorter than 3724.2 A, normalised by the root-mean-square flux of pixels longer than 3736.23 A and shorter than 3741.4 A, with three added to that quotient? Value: 7.8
